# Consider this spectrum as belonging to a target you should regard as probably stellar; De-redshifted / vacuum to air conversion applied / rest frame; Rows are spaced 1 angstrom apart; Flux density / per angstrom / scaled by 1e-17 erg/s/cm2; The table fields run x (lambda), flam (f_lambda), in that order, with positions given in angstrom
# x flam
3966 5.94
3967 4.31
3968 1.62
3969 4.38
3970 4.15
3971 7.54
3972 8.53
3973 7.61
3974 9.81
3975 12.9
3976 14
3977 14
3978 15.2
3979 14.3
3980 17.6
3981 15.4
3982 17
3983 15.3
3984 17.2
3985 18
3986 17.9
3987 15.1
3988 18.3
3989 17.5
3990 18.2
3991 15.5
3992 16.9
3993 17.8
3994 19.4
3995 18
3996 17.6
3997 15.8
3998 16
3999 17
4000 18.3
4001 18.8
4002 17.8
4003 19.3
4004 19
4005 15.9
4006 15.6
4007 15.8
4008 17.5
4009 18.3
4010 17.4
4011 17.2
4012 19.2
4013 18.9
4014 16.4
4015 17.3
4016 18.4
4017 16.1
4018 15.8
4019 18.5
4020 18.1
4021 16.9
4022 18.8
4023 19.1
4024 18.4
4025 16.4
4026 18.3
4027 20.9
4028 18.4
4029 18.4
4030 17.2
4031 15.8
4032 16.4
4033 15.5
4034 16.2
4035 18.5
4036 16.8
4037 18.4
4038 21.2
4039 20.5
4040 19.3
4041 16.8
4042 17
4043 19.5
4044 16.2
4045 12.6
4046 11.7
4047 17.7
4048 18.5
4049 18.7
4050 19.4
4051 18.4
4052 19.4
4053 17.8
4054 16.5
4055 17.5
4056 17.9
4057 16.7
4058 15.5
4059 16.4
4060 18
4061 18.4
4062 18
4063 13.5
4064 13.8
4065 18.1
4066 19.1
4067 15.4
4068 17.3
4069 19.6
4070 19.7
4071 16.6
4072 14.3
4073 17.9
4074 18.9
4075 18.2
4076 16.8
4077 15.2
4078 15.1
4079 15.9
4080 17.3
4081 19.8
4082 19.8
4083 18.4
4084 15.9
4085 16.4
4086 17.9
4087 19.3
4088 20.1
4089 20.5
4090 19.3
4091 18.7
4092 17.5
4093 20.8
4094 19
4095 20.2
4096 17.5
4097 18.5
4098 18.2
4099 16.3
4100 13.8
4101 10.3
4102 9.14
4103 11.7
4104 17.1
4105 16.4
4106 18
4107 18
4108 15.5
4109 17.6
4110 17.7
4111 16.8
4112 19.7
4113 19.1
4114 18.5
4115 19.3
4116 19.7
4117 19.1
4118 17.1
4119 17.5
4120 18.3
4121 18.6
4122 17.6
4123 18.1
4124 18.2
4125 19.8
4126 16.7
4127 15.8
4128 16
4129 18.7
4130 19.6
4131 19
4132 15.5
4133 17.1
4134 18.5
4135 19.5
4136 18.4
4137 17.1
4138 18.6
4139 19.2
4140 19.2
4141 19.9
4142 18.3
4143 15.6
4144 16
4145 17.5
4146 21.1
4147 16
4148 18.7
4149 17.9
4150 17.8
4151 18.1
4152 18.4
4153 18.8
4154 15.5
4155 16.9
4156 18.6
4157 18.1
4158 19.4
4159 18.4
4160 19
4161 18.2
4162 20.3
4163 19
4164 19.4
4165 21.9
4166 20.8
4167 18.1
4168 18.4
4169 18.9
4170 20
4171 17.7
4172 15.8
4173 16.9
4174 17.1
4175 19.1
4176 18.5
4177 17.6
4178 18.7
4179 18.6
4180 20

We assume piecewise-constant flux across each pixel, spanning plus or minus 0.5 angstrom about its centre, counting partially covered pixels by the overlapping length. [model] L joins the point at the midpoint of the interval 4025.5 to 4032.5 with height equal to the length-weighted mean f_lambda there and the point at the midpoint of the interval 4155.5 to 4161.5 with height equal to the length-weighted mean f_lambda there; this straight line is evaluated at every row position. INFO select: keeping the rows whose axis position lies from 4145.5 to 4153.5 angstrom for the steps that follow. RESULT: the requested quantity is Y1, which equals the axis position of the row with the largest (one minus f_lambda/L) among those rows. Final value 4147 angstrom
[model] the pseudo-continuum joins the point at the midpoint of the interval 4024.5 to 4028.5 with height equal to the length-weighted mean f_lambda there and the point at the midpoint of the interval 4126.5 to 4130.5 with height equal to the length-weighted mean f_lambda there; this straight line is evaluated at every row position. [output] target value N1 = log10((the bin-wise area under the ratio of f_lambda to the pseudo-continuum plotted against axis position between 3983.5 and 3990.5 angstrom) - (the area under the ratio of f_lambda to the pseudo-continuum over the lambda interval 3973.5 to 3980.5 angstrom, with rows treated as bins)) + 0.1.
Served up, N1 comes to 0.2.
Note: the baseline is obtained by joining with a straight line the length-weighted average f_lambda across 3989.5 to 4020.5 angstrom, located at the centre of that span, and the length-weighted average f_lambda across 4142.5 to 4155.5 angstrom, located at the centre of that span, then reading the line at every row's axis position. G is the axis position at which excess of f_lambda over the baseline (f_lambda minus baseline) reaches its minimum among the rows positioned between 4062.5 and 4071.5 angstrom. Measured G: 4063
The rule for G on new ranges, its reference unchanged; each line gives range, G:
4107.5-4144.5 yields 4132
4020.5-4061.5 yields 4046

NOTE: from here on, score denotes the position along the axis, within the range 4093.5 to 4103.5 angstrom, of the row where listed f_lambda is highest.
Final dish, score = 4095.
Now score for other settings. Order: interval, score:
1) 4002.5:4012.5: 4003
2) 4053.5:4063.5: 4061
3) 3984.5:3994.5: 3994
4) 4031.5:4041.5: 4038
